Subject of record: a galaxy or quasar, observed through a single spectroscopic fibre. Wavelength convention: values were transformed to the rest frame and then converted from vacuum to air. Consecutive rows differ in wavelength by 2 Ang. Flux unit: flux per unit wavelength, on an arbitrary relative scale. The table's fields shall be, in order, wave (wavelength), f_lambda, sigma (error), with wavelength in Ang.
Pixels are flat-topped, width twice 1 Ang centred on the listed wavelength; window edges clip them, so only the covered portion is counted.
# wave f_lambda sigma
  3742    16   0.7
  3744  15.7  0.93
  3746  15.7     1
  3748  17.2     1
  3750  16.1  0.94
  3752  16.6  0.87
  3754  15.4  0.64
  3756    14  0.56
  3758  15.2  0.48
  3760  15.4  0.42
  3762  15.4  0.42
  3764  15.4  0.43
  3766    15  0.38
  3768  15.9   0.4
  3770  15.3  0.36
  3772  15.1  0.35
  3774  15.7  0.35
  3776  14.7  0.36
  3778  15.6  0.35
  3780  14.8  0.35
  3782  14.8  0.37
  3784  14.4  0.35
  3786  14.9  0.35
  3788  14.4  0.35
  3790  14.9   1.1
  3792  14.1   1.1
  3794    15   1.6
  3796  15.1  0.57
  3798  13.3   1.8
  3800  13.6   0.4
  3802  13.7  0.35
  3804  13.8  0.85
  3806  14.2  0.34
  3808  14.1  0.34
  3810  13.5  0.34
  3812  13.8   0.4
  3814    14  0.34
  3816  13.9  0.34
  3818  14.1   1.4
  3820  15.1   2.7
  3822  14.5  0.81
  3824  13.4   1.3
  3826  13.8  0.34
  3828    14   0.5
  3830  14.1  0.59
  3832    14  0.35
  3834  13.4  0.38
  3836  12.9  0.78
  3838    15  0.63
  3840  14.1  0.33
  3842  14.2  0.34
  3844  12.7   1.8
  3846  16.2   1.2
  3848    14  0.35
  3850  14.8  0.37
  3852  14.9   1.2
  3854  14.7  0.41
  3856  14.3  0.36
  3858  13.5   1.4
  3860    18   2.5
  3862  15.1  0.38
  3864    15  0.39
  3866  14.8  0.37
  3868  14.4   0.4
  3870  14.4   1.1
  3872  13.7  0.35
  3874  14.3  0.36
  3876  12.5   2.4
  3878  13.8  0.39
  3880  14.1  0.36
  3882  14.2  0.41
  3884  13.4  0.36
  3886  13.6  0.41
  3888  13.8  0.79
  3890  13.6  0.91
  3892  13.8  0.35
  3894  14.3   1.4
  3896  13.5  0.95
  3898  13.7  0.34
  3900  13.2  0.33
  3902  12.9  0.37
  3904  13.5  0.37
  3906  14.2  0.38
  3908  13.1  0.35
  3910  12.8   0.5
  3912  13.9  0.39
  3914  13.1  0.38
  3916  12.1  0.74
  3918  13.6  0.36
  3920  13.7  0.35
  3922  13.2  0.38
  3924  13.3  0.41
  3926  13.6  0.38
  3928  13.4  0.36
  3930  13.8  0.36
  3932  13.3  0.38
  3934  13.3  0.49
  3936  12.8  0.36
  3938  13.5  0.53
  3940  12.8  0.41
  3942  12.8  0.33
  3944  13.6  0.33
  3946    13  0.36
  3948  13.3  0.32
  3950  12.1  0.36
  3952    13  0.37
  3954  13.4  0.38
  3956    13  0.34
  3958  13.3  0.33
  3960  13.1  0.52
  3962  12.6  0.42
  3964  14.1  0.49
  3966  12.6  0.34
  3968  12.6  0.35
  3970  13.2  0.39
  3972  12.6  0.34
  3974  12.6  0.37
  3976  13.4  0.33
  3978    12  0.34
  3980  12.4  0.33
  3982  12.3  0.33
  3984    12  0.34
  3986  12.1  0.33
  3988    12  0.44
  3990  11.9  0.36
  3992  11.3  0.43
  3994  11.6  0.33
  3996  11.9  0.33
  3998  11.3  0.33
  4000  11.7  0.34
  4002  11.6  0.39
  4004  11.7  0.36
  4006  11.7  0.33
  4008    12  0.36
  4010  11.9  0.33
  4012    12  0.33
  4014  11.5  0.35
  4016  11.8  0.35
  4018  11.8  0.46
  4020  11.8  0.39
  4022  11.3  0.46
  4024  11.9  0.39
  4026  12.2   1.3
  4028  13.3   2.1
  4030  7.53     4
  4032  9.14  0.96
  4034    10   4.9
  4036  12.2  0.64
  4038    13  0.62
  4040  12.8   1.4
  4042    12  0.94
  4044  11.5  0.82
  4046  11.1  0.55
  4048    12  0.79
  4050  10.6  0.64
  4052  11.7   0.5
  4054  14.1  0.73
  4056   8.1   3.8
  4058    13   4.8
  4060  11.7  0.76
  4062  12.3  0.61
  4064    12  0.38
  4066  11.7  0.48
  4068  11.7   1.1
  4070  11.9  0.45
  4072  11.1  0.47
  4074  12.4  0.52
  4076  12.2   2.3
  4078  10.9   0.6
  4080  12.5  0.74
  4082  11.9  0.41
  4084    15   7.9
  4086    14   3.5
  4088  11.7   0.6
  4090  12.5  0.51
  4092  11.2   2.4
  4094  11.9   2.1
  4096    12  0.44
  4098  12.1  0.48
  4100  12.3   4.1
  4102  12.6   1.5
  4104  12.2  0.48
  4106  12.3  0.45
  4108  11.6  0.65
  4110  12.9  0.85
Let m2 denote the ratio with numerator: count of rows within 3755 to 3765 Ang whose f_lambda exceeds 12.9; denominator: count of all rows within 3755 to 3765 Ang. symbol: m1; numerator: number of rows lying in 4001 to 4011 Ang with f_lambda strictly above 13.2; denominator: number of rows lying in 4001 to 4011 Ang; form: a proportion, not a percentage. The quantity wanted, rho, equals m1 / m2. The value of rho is 0.0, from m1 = 0.00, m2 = 1.0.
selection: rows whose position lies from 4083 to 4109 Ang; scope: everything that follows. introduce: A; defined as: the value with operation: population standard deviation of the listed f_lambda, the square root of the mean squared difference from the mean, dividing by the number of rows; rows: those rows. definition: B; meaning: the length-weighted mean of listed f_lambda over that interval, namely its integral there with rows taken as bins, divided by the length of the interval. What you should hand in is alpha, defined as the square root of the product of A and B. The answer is 3.5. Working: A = 0.98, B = 12.4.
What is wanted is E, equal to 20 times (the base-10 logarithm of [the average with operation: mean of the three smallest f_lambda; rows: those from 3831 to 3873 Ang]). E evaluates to 22.3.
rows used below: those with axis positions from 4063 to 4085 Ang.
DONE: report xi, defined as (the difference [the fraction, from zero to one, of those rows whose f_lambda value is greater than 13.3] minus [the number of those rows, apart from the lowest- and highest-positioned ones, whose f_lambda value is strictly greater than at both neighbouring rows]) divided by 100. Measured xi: -0.029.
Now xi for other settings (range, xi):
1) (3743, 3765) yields -0.010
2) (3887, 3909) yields -0.023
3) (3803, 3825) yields -0.020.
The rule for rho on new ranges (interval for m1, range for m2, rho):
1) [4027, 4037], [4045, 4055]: 1.0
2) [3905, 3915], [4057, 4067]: 2.0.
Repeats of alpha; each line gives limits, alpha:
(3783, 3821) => 2.8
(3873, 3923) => 2.7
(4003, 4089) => 3.9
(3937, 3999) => 2.9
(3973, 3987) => 2.4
